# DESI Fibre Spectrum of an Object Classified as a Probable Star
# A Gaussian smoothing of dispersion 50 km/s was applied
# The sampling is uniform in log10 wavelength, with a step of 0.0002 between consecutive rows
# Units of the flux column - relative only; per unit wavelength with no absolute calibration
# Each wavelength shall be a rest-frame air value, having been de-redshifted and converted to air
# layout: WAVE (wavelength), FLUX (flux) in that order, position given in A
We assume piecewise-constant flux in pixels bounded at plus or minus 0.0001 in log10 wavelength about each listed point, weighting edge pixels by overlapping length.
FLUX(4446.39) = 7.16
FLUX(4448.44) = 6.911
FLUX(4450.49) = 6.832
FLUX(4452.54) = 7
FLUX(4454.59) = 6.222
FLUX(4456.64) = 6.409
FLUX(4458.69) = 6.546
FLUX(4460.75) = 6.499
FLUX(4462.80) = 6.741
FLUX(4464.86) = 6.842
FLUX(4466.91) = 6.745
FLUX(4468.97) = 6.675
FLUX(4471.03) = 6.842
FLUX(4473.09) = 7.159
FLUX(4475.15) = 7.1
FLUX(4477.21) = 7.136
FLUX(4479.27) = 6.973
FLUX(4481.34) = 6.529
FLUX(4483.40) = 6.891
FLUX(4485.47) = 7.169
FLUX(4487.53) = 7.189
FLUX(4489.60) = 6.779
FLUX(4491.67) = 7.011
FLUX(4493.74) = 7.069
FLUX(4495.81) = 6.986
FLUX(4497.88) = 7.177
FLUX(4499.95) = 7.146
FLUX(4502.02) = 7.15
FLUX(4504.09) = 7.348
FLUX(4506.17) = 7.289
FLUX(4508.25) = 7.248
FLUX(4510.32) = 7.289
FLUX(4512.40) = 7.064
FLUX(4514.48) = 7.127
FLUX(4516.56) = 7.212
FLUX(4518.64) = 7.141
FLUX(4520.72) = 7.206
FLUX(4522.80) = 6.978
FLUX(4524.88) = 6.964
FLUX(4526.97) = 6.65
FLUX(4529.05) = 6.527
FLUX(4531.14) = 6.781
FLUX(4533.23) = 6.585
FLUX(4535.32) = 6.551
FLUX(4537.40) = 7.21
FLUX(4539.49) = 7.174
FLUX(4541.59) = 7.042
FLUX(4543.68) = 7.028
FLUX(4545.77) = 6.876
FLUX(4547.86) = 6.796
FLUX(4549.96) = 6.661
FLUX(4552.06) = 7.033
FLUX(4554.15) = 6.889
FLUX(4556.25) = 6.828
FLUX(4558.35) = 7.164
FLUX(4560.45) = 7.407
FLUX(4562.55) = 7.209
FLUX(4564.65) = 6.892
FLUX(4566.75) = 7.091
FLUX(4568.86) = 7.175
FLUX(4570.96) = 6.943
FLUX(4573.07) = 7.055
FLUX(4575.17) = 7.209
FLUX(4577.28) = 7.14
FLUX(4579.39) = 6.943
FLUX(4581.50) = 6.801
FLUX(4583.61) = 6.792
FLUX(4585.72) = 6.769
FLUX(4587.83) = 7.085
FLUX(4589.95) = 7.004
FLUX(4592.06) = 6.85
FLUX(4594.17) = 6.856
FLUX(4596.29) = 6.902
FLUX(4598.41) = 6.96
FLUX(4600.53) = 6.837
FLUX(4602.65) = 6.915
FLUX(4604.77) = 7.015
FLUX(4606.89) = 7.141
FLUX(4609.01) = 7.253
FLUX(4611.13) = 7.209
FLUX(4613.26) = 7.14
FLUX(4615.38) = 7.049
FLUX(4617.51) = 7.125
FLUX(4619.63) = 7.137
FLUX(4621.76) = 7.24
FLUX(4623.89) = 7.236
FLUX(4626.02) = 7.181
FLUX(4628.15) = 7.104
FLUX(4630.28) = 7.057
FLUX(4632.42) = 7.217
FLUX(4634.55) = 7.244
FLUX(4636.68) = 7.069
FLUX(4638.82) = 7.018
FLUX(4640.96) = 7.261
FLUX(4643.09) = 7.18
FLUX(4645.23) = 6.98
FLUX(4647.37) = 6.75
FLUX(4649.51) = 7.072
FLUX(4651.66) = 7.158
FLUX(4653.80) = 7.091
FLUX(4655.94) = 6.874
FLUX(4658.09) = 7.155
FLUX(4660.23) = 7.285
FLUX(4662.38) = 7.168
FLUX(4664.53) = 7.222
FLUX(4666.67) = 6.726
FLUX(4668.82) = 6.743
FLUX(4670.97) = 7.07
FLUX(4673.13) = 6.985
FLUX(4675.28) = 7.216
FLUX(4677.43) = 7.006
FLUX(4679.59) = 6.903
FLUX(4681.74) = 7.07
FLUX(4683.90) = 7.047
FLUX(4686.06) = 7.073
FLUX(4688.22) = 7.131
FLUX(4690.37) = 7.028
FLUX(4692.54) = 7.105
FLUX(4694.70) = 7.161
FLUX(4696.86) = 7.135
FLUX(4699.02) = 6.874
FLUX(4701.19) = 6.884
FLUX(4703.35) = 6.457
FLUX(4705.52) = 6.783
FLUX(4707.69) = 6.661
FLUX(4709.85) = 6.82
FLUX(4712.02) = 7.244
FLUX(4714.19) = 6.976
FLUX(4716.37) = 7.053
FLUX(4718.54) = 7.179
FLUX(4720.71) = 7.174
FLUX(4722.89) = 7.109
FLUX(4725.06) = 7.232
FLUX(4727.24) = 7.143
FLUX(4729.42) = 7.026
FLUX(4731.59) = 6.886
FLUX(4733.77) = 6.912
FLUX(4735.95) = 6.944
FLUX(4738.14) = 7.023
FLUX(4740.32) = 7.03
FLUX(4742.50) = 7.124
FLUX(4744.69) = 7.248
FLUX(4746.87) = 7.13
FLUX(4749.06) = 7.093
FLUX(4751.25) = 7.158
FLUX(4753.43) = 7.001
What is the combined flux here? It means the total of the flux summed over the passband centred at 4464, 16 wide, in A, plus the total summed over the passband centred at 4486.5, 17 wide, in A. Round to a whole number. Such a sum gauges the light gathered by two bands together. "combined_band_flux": 109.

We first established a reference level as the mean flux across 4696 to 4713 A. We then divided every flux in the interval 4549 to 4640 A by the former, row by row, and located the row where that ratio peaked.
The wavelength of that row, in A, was 4560.45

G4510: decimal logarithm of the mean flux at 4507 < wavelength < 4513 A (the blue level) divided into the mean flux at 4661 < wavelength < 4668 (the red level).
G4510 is -0.010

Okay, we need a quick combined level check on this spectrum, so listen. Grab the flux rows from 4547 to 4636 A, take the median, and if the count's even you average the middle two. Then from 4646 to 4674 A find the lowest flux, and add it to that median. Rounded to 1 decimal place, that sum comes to 13.8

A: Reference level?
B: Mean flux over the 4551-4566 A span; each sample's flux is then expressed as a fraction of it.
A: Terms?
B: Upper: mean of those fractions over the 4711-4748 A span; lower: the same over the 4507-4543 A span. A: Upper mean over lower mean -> 1.01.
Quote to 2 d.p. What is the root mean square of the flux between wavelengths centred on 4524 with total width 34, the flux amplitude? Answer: 6.99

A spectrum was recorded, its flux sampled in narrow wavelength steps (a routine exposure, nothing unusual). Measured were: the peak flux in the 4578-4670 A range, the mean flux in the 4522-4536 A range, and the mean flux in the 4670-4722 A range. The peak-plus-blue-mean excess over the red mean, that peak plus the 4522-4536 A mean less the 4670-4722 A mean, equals 7.00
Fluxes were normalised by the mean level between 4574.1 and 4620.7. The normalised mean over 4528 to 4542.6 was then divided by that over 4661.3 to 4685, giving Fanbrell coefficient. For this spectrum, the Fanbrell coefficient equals 0.97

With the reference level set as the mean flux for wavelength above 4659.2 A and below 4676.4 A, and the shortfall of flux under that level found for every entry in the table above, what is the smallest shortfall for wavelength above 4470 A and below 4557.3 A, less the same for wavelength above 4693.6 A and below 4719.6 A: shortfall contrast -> -0.10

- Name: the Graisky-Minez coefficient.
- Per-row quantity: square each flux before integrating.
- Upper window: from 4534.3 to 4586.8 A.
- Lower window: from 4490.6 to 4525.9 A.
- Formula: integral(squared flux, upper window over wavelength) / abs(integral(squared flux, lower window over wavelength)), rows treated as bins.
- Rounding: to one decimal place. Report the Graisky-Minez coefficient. 1.4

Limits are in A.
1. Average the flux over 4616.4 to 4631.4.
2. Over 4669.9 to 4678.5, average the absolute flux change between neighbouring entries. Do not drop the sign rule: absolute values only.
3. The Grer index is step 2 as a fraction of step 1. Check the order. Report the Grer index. 0.025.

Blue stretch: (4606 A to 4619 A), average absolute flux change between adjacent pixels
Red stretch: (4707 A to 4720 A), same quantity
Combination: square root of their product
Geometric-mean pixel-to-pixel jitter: 0.13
